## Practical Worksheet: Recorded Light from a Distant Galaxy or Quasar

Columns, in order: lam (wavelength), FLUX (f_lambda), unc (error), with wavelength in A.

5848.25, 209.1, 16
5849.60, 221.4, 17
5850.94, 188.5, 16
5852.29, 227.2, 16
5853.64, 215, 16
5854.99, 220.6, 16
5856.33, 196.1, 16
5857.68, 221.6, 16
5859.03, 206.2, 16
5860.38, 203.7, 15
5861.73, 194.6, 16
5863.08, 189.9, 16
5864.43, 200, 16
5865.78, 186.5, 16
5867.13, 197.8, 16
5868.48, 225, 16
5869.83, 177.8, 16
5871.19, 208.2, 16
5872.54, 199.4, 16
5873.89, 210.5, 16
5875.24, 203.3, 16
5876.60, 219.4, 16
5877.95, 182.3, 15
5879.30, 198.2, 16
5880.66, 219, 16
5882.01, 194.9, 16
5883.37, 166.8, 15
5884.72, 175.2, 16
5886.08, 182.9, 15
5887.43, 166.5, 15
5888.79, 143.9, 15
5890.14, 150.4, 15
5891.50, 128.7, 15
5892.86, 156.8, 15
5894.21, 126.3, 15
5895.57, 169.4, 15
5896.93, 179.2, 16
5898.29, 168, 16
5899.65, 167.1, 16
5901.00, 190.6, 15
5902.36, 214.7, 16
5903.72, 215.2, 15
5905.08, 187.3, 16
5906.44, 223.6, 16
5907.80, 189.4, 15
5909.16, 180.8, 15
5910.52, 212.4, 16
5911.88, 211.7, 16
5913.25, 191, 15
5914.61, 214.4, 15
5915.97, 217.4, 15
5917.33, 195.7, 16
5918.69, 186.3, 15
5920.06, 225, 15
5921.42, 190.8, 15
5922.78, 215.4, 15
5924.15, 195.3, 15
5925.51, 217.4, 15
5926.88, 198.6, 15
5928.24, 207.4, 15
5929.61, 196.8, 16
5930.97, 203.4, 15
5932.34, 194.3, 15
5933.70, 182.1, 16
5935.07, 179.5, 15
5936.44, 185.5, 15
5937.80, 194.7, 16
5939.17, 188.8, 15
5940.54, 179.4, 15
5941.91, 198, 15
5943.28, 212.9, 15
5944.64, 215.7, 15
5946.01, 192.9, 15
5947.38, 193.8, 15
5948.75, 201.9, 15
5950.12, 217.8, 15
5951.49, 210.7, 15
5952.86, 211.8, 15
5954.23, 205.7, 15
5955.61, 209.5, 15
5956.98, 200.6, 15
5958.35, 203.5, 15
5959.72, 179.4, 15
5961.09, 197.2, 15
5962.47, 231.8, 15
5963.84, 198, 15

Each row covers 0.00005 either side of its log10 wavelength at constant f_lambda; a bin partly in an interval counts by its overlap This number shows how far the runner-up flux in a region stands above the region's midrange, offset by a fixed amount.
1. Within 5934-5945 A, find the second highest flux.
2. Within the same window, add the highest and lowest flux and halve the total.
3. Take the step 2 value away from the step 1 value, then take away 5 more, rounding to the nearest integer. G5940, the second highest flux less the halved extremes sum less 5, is 10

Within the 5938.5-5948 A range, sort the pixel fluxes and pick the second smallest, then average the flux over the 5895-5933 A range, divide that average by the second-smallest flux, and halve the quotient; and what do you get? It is 0.526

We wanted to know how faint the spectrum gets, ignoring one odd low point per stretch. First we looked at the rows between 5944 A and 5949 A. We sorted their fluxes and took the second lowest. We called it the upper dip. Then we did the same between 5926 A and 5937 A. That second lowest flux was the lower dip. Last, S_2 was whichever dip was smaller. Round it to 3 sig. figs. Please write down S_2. 182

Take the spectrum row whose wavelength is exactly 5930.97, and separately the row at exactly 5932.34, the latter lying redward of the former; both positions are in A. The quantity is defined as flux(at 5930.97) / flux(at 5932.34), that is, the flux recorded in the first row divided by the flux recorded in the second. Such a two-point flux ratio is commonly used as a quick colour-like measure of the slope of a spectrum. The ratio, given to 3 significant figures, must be 1.05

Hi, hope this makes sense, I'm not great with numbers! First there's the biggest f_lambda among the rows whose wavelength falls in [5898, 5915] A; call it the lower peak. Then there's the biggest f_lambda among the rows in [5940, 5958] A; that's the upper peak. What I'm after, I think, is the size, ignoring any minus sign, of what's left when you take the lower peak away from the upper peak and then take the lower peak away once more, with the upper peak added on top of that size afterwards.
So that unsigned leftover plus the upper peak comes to 447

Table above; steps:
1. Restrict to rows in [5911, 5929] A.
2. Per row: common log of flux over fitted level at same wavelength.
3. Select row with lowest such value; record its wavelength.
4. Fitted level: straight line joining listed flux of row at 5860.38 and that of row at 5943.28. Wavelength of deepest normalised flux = 5918.69 A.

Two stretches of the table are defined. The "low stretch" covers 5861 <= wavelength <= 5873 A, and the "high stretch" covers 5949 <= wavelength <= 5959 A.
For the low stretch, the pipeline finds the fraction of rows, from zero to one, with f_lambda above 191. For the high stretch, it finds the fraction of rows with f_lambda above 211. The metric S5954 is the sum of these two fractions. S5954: 1.0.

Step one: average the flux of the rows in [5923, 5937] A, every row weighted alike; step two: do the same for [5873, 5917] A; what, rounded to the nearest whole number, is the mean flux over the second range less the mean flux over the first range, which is -10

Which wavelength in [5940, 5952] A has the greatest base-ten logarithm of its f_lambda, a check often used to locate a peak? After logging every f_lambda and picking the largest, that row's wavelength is 5950.12 A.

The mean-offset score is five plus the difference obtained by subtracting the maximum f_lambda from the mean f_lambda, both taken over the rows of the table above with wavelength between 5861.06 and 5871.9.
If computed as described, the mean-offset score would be -23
